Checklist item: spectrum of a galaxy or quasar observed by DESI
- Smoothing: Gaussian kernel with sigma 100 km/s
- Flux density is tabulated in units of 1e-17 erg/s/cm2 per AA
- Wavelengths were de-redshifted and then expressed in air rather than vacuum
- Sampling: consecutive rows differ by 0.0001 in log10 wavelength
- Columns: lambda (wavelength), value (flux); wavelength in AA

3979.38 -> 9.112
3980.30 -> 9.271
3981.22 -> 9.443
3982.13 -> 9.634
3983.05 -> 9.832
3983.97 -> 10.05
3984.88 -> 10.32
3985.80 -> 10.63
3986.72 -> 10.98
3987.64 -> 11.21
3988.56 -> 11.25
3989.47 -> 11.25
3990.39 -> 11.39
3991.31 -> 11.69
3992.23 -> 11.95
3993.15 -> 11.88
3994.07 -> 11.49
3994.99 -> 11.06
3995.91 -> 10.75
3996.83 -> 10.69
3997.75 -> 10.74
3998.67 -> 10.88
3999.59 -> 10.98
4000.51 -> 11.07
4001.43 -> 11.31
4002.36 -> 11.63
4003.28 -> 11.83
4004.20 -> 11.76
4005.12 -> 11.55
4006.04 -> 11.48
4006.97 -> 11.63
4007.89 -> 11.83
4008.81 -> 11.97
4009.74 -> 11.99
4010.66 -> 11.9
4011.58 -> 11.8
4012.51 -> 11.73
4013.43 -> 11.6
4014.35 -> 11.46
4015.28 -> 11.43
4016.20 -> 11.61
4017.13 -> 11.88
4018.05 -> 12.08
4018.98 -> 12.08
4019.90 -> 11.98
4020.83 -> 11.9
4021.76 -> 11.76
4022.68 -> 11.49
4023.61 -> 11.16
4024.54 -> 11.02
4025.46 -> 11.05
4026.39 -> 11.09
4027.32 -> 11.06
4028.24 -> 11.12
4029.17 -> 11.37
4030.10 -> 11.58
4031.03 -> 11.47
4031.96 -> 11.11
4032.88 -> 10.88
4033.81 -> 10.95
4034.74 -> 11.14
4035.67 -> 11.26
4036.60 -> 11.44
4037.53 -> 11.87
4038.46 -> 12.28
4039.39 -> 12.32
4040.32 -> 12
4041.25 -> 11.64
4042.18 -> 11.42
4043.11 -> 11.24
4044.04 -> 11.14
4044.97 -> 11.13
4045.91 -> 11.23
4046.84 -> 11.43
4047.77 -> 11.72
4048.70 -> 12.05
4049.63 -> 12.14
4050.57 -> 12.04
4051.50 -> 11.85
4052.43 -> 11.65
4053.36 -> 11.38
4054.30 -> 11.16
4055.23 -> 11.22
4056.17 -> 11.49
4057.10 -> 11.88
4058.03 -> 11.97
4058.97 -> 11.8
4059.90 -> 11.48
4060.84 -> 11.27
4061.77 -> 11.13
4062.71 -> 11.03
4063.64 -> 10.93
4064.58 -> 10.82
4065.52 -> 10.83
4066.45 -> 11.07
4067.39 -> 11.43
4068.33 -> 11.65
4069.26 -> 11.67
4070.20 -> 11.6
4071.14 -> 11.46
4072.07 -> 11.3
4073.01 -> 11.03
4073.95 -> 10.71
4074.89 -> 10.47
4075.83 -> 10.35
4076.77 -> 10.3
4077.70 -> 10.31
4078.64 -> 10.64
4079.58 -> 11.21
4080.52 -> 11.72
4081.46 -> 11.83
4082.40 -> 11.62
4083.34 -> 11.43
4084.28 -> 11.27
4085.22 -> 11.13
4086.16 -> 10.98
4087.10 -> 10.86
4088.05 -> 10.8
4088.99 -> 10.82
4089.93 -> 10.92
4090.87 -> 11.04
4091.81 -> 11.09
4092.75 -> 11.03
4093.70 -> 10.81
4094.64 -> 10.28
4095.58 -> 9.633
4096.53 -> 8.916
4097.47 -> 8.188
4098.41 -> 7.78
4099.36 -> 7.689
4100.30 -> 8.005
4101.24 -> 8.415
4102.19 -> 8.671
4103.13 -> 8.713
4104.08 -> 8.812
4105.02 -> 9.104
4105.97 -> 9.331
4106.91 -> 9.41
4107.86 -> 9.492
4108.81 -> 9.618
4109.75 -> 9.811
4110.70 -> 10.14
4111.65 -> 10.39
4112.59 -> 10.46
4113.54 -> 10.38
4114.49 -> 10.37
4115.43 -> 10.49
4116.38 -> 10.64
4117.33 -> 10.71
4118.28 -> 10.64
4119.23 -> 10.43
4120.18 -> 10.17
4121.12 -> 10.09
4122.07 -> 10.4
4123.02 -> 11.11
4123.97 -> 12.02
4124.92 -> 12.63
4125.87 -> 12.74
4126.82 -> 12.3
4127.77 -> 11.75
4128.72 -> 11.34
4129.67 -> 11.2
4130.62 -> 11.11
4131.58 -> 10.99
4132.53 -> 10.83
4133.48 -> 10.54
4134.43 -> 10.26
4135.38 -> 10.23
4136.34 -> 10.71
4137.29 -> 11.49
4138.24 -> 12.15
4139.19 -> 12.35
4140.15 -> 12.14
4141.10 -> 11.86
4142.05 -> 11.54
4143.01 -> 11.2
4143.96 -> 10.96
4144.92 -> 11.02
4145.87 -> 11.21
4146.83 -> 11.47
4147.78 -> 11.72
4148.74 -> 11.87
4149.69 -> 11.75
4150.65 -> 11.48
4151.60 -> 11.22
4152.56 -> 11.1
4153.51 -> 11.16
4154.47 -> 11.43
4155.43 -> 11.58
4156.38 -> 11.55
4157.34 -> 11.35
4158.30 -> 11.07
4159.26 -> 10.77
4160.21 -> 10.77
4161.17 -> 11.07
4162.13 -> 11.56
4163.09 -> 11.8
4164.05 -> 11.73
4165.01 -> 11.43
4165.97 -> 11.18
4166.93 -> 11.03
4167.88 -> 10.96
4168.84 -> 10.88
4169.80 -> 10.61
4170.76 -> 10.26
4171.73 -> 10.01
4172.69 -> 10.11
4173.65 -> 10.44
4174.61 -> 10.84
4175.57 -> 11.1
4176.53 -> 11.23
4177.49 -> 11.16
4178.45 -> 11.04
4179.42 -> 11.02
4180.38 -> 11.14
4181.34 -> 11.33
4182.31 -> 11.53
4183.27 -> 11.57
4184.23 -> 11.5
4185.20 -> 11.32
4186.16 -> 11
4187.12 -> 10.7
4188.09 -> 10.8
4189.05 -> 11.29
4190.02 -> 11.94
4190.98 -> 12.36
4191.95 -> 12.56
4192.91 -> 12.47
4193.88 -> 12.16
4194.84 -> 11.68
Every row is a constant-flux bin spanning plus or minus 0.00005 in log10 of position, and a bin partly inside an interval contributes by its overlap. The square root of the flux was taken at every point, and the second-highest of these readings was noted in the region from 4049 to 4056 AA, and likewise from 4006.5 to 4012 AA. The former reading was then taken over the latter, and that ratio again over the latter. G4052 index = 0.290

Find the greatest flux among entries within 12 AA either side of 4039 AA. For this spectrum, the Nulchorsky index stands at 12.32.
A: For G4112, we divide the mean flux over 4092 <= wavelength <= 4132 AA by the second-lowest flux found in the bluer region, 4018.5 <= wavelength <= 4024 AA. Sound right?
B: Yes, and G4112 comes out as 0.88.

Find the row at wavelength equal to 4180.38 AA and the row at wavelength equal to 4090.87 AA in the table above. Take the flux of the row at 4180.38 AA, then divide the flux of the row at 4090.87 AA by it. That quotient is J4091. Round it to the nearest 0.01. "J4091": 0.99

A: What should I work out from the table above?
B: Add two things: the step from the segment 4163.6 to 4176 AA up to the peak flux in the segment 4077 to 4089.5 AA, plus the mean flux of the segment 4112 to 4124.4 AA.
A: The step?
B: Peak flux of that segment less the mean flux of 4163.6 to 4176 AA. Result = 11.6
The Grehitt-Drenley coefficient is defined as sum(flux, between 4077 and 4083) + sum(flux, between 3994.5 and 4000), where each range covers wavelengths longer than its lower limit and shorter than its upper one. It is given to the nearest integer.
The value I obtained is 132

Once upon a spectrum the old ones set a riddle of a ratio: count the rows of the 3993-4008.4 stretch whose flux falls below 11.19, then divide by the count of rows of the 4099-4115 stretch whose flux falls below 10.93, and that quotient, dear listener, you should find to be 0.41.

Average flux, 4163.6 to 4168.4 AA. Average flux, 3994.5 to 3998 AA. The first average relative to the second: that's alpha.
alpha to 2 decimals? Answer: 1.04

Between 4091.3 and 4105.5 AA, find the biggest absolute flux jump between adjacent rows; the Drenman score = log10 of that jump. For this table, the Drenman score -0.14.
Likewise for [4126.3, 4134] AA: -0.26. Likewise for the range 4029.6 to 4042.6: -0.37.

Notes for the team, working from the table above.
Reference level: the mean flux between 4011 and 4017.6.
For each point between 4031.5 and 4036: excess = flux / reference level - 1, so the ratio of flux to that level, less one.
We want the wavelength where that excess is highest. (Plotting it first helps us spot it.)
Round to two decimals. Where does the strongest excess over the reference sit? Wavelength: 4035.67 AA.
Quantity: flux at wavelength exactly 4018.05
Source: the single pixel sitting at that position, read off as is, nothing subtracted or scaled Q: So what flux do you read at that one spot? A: 12.08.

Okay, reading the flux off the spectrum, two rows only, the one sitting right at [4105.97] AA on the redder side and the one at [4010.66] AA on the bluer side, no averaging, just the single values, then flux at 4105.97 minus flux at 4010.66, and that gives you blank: -2.6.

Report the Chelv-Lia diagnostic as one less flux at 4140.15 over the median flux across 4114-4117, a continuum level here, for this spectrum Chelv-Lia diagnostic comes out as -0.16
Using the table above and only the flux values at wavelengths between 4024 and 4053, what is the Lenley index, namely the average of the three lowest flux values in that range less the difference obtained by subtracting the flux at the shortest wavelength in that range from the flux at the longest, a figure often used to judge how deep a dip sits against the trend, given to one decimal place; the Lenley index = 10.3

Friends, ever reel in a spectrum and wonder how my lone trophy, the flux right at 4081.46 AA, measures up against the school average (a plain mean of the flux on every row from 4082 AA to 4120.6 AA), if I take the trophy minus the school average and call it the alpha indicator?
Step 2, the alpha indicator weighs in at 1.8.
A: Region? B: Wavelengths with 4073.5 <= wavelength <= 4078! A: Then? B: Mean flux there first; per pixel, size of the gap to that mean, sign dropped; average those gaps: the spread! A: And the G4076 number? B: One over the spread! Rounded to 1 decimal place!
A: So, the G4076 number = 7.7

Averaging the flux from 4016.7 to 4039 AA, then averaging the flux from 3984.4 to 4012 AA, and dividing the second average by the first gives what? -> 0.99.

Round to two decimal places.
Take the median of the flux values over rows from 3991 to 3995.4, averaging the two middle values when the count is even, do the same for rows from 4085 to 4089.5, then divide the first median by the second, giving 1.08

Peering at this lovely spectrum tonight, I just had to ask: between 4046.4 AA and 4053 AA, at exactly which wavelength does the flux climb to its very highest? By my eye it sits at 4049.63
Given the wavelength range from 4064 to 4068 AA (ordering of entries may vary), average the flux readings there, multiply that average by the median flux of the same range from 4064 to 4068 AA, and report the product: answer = 121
